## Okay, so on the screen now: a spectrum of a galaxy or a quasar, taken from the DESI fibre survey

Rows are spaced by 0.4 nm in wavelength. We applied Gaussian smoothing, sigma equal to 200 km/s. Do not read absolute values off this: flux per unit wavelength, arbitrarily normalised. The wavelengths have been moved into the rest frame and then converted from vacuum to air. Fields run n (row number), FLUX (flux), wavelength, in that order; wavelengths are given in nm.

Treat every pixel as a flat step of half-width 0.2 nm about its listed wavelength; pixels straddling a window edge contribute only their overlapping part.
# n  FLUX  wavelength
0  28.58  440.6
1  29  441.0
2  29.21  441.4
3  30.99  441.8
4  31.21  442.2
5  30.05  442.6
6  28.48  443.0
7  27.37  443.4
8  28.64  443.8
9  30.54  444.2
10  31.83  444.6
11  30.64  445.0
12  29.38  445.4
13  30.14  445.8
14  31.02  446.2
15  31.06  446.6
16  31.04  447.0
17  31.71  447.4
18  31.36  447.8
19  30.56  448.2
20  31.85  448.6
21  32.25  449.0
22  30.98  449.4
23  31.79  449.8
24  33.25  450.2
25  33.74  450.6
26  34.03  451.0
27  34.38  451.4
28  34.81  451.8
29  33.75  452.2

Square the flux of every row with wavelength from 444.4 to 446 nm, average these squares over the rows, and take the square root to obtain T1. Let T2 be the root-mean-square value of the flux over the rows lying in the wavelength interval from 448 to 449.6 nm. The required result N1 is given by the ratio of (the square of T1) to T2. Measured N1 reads 29.6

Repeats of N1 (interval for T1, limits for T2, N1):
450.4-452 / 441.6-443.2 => 38.8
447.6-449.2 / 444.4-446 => 32.5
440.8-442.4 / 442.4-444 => 31.7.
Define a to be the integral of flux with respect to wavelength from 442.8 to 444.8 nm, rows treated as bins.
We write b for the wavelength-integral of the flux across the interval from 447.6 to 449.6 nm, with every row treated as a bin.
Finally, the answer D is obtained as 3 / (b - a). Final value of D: 0.7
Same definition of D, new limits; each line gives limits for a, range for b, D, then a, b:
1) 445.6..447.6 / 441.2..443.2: -1.5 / 62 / 60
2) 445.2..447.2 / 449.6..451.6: 0.5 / 61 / 67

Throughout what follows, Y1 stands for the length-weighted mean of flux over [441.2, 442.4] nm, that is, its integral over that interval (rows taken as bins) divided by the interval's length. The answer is 30.5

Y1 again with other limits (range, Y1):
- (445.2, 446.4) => 30.2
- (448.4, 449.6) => 31.7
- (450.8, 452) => 34.4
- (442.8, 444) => 28.2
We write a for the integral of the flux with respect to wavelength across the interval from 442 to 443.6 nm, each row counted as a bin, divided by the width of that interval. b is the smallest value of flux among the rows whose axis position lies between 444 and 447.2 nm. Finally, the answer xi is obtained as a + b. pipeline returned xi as 58.7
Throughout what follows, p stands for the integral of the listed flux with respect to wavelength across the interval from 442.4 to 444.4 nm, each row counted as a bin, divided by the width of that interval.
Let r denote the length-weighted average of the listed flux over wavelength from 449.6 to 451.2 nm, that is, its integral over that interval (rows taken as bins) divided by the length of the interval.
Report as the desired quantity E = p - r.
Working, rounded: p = 29.0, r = 33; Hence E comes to -4.2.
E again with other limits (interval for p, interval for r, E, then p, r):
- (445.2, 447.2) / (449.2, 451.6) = -2.5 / 30.5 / 33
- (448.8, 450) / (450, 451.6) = -2.2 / 31.7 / 34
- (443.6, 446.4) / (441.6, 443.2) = 0.1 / 30.3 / 30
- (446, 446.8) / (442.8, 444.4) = 2.3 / 31.0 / 29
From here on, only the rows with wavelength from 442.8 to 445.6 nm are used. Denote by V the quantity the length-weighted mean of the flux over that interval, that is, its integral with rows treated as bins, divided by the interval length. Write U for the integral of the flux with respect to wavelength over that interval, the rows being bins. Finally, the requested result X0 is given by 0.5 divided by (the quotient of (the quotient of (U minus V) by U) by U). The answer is 64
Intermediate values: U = 83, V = 29.6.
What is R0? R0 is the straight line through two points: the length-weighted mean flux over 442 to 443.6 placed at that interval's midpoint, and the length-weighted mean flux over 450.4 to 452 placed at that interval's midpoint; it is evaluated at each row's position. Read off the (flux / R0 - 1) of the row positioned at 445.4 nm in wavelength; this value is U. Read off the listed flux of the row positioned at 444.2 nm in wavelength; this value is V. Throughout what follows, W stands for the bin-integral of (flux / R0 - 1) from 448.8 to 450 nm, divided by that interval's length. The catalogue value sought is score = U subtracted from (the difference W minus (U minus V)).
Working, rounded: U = -0.05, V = 30.54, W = -0.0452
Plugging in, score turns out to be 30.6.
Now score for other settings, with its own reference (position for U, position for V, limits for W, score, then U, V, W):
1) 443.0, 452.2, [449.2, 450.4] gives 33.8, -0.03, 33.75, -0.0422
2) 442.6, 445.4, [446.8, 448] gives 29.3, 0.03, 29.38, -0.0195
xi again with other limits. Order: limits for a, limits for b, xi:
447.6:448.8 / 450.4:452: 65.0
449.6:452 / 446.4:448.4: 64.2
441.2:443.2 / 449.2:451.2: 61.0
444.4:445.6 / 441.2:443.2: 59.1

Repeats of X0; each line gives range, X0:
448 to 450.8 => 70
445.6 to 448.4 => 67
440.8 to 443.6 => 64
